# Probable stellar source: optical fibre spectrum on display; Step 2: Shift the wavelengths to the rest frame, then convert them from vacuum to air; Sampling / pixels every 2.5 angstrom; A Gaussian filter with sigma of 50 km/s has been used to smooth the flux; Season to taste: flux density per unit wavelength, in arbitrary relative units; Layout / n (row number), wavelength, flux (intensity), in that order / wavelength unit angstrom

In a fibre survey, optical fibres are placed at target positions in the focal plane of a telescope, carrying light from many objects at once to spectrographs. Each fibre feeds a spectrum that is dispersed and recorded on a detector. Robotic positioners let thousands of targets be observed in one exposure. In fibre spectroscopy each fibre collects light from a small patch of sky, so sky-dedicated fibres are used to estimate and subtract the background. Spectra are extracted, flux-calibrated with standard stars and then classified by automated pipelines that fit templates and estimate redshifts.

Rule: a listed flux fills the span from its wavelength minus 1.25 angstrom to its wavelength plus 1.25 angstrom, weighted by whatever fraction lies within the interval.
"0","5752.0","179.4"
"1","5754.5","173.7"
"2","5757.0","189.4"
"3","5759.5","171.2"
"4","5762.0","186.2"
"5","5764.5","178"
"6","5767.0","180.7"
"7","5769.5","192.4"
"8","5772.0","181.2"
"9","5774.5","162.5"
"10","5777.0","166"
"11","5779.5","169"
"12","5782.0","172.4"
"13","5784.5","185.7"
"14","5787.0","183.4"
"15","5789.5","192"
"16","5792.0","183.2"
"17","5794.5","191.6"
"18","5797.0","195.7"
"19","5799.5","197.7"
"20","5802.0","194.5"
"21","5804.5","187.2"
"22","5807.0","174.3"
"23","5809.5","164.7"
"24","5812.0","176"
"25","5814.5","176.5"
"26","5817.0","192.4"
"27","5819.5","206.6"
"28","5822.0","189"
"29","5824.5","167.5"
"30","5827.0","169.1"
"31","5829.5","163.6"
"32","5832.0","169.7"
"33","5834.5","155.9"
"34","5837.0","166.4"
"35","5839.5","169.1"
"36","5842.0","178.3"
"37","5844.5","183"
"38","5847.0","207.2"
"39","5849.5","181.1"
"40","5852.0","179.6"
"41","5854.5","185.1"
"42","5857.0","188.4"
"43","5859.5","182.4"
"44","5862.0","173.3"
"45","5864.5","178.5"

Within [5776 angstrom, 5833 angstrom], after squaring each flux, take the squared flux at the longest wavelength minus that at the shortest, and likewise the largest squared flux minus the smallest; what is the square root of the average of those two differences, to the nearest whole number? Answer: 93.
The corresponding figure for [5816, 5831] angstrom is 53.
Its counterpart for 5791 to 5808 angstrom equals 53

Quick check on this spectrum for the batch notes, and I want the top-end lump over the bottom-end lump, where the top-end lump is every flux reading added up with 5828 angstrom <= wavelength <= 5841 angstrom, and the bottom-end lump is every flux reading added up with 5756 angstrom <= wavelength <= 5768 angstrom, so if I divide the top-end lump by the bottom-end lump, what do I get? 0.91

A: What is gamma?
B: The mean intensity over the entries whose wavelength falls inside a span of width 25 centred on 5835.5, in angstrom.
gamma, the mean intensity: 173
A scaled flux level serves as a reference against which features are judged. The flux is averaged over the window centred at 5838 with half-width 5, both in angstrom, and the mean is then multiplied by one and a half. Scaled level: 251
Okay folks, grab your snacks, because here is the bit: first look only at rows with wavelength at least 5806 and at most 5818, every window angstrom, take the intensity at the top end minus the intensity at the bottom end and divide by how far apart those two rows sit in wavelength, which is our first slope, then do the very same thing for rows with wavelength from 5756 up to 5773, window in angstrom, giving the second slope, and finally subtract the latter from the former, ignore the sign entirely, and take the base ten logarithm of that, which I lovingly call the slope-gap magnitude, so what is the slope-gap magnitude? 0.37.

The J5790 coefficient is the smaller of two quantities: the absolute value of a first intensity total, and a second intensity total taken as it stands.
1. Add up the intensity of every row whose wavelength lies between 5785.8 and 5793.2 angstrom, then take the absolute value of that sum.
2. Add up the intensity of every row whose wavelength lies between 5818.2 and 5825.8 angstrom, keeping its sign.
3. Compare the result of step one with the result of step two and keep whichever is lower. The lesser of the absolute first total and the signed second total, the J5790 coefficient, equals 559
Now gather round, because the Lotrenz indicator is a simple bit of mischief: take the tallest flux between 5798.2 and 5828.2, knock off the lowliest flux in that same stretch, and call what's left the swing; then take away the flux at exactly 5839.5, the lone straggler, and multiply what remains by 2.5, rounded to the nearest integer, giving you -318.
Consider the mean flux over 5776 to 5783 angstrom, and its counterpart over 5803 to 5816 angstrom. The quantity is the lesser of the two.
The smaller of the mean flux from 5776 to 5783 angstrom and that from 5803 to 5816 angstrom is 169.1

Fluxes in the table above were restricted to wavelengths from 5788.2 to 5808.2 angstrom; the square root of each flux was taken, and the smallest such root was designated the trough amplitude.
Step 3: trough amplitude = 13.2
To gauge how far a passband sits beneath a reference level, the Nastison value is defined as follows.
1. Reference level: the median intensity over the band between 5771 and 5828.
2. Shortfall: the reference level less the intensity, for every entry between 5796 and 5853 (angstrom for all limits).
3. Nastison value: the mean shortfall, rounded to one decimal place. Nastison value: 3.0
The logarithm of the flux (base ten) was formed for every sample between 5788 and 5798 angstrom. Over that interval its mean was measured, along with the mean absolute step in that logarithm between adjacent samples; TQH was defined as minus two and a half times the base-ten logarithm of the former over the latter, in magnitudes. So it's -5.4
